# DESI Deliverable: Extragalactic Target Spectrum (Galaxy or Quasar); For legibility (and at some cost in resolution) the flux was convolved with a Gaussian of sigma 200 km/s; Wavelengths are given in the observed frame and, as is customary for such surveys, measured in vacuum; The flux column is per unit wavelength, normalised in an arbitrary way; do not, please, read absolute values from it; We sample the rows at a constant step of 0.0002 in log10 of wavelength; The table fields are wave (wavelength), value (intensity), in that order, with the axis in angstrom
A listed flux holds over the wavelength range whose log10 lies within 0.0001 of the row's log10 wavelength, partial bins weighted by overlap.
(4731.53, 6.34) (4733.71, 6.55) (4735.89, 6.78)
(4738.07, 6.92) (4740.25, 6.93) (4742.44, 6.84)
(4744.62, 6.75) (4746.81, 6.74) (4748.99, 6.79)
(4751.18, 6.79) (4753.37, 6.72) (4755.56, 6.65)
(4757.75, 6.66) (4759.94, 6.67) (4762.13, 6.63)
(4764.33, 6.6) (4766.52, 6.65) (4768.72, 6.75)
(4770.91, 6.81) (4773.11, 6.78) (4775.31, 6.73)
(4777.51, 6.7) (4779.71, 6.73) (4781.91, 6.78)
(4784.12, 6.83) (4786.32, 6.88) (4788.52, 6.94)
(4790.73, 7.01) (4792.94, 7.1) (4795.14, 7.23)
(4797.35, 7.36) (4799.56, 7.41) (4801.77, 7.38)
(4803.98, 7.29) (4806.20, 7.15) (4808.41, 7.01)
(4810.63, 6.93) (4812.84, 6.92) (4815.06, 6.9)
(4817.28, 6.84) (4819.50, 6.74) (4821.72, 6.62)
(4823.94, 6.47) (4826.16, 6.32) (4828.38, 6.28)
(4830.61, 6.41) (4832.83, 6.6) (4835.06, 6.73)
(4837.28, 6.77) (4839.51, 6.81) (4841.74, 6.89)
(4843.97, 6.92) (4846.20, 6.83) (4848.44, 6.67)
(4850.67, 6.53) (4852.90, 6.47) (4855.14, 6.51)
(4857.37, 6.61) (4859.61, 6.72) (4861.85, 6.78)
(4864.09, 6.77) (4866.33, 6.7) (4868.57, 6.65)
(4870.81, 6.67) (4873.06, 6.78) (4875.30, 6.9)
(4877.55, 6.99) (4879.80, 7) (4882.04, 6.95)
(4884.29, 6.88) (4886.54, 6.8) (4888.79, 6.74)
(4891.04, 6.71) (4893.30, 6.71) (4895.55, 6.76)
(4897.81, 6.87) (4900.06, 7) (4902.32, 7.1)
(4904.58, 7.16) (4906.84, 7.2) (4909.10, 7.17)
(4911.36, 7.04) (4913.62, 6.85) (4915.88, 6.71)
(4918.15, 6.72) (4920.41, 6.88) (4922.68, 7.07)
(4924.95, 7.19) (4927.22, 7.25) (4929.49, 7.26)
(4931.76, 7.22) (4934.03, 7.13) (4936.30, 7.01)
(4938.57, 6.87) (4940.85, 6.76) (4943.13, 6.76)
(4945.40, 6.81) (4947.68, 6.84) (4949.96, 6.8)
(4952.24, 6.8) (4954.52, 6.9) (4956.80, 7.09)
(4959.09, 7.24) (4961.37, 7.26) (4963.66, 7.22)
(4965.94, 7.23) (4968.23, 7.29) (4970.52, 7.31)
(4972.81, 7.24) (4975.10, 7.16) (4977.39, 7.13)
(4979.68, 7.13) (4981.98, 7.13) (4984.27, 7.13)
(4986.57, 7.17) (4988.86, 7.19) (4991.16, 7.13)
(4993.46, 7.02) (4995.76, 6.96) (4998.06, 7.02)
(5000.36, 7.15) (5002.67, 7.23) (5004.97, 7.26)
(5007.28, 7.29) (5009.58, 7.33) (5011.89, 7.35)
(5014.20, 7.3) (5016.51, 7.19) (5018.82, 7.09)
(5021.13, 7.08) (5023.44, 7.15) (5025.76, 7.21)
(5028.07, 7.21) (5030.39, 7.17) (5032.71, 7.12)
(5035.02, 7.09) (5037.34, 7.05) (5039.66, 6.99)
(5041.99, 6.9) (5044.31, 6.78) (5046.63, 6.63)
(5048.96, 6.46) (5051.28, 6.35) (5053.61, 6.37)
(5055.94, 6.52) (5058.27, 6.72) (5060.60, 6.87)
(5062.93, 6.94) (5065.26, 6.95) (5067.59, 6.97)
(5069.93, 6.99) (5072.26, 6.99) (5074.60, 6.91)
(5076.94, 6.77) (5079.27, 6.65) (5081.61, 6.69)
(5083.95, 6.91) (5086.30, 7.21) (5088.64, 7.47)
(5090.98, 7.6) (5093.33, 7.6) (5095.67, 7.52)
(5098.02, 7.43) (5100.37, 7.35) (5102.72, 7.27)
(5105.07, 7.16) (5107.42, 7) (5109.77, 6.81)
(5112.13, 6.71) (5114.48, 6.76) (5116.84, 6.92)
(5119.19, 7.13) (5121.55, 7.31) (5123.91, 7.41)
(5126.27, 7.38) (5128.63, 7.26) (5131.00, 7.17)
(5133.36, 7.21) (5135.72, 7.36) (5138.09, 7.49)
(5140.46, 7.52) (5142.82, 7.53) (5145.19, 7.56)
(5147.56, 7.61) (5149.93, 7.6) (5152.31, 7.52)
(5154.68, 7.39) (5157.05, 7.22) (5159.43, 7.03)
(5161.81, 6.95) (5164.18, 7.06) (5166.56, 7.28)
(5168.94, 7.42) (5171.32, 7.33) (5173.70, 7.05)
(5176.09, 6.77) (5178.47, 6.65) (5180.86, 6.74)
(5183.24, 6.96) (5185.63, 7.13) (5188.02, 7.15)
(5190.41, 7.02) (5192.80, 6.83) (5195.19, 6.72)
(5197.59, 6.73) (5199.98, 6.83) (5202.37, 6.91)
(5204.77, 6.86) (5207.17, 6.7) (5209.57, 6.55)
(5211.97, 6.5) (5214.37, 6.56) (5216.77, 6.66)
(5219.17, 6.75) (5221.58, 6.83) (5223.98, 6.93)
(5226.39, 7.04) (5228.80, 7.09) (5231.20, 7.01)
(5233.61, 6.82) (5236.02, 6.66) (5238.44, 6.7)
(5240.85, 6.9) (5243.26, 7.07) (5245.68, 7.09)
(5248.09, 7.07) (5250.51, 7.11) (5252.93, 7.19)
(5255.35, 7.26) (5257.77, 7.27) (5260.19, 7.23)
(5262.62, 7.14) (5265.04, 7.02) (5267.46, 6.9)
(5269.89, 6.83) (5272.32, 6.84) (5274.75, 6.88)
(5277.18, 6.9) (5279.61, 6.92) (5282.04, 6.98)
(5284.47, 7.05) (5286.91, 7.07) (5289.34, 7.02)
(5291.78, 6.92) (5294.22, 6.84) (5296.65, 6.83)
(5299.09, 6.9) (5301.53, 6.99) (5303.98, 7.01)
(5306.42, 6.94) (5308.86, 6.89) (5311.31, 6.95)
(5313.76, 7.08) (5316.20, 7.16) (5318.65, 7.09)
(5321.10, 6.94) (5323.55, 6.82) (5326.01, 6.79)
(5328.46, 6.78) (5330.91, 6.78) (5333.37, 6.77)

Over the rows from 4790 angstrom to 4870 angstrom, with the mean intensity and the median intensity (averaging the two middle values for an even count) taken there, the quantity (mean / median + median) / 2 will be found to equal 3.89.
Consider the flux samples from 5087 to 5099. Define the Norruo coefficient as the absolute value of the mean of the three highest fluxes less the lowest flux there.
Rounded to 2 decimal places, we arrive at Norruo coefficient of 0.14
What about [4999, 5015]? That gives 0.18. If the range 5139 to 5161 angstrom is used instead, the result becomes 0.56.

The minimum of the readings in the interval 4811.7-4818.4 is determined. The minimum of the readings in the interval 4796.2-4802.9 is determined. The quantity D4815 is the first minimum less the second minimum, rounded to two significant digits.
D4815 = -0.52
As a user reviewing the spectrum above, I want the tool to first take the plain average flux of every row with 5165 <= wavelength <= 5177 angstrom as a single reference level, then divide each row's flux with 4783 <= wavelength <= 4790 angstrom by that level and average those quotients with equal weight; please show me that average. 0.96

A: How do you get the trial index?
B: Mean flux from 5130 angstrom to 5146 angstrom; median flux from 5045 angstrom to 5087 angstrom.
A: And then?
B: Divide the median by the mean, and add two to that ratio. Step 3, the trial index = 2.921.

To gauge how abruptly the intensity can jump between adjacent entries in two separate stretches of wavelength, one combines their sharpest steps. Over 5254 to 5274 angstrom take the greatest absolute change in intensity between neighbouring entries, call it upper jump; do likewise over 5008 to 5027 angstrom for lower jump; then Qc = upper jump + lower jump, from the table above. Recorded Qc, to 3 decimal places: 0.230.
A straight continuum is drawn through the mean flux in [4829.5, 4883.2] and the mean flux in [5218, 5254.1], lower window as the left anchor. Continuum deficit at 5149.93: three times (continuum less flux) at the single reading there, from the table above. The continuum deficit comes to -2.1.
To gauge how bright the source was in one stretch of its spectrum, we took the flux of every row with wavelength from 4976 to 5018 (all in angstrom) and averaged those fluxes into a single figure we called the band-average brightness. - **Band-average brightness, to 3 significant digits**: 7.17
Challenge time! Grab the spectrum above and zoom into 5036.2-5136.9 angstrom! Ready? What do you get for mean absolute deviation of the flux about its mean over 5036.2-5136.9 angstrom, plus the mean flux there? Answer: 7.28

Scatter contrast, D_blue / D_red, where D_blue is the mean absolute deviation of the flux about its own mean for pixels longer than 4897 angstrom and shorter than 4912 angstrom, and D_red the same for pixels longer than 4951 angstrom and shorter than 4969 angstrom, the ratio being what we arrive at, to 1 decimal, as 0.6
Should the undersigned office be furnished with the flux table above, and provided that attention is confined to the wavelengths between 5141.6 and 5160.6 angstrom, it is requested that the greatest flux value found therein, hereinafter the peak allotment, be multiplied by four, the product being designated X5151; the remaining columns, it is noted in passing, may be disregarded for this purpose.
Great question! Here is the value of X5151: 30.4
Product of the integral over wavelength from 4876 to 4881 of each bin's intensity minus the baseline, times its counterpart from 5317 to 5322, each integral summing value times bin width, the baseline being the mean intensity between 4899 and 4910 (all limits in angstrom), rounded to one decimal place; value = 0.3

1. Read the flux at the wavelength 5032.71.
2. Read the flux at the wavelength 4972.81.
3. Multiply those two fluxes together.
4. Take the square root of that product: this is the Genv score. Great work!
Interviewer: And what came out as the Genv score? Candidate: 7.18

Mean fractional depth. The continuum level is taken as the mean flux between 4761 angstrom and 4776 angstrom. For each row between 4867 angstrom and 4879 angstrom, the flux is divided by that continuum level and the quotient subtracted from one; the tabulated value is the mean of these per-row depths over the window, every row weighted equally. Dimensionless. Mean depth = -0.01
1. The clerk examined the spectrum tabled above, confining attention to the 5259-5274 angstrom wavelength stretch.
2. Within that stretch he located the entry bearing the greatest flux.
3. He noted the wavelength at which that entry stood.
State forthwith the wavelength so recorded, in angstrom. 5260.19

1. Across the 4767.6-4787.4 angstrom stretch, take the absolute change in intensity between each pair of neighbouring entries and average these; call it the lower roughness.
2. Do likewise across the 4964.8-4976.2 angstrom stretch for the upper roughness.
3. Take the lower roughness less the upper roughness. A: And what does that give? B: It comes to -0.014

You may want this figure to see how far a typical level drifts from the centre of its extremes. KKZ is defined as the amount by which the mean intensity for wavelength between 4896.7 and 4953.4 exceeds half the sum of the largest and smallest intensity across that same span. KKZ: -0.01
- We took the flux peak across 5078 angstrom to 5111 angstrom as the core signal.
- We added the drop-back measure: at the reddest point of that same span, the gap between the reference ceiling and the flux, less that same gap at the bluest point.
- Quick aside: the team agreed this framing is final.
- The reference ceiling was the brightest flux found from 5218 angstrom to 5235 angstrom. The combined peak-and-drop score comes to 7.44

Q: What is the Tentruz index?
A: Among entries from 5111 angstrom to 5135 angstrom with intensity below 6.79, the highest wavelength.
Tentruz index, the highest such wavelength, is 5114.48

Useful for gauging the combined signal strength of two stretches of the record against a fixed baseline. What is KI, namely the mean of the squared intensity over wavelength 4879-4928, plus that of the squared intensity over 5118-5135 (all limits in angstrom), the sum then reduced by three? 98.1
